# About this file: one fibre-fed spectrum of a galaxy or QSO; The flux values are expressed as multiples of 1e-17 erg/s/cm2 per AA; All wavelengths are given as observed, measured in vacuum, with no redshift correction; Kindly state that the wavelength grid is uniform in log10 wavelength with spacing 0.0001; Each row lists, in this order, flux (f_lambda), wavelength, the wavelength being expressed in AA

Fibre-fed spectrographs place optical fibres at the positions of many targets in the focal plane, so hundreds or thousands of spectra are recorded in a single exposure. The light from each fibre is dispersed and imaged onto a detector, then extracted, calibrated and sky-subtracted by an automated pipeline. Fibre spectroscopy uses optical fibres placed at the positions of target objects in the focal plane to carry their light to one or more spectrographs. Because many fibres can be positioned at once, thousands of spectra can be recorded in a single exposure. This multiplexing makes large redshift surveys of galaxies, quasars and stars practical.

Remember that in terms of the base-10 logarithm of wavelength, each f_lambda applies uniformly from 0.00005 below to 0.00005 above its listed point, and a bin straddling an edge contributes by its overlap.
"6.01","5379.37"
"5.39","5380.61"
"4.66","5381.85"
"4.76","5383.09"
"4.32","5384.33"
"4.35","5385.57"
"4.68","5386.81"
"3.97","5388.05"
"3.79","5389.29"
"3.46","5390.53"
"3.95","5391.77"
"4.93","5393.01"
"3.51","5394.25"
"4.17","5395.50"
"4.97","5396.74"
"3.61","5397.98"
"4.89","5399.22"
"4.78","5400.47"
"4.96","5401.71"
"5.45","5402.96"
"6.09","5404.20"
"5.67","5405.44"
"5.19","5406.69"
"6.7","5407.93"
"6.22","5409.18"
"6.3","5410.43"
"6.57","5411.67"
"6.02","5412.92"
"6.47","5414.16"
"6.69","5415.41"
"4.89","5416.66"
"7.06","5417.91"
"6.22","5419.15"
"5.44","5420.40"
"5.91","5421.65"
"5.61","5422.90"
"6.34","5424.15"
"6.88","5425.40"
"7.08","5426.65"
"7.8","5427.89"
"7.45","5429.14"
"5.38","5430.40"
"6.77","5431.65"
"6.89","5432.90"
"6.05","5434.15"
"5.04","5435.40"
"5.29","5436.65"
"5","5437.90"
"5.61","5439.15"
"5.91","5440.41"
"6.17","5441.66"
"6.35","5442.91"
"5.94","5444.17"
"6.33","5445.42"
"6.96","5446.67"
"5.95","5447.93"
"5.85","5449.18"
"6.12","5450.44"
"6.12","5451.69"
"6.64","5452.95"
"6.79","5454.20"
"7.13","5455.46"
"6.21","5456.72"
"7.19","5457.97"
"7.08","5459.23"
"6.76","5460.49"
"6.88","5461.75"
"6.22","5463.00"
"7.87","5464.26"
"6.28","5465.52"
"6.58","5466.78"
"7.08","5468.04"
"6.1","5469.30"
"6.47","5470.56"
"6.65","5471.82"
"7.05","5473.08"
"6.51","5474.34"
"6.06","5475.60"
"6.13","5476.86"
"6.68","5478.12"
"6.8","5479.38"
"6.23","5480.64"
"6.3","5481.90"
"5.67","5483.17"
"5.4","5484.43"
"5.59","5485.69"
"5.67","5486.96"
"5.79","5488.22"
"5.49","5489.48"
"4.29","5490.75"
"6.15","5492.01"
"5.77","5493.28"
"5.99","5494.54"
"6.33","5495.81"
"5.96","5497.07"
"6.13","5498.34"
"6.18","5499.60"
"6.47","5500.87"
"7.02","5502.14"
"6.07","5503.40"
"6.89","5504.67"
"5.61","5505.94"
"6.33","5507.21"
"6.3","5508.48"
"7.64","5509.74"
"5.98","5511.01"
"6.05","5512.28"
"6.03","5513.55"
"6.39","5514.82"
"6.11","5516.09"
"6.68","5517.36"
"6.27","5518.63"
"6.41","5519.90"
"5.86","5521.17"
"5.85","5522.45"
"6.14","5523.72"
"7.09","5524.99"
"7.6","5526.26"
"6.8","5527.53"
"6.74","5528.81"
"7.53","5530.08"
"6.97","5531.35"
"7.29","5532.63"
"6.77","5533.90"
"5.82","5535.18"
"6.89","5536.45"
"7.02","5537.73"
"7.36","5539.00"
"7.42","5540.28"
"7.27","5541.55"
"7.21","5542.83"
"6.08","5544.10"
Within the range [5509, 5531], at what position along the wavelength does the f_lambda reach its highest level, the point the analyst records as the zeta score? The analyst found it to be 5509.74 AA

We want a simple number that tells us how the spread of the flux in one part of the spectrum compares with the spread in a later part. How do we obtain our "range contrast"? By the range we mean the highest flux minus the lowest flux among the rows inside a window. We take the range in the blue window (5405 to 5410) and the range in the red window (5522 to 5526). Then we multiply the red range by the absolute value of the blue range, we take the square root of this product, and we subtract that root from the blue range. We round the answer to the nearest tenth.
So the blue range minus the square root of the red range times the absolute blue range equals 0.1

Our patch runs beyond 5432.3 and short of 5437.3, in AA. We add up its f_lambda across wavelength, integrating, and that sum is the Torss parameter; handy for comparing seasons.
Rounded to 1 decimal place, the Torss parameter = 29.1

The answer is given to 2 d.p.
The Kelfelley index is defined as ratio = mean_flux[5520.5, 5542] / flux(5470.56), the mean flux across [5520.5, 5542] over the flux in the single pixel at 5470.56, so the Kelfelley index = 1.06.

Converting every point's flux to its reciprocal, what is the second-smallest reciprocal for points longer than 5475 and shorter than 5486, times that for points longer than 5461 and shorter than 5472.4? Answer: 0.0211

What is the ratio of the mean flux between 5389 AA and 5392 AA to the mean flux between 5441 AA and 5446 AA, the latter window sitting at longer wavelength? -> 0.60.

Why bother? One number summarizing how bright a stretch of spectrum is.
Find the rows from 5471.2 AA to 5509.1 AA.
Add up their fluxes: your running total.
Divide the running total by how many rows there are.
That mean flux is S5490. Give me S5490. 6.1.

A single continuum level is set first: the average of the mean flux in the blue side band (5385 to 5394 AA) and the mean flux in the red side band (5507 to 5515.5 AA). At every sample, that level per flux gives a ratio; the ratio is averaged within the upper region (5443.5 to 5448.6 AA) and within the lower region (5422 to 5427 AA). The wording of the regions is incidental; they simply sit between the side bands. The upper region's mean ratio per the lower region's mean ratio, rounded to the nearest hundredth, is 1.02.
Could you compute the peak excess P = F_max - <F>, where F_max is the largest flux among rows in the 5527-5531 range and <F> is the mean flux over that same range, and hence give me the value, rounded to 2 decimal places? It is 0.51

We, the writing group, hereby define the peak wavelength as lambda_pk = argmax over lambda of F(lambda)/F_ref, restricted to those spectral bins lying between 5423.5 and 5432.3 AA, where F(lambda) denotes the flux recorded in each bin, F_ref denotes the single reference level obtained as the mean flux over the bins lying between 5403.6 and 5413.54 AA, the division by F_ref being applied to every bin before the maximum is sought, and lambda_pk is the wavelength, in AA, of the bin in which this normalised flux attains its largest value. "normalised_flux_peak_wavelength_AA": 5427.89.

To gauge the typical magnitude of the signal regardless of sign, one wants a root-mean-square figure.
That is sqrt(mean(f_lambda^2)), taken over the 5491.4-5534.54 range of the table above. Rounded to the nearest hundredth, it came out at 6.48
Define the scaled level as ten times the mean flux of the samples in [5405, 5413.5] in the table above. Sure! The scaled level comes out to 61.0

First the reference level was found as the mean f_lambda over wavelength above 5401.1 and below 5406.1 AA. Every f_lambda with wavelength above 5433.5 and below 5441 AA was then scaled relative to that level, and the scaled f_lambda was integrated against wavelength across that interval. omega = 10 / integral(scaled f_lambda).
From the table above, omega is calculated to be 1.35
